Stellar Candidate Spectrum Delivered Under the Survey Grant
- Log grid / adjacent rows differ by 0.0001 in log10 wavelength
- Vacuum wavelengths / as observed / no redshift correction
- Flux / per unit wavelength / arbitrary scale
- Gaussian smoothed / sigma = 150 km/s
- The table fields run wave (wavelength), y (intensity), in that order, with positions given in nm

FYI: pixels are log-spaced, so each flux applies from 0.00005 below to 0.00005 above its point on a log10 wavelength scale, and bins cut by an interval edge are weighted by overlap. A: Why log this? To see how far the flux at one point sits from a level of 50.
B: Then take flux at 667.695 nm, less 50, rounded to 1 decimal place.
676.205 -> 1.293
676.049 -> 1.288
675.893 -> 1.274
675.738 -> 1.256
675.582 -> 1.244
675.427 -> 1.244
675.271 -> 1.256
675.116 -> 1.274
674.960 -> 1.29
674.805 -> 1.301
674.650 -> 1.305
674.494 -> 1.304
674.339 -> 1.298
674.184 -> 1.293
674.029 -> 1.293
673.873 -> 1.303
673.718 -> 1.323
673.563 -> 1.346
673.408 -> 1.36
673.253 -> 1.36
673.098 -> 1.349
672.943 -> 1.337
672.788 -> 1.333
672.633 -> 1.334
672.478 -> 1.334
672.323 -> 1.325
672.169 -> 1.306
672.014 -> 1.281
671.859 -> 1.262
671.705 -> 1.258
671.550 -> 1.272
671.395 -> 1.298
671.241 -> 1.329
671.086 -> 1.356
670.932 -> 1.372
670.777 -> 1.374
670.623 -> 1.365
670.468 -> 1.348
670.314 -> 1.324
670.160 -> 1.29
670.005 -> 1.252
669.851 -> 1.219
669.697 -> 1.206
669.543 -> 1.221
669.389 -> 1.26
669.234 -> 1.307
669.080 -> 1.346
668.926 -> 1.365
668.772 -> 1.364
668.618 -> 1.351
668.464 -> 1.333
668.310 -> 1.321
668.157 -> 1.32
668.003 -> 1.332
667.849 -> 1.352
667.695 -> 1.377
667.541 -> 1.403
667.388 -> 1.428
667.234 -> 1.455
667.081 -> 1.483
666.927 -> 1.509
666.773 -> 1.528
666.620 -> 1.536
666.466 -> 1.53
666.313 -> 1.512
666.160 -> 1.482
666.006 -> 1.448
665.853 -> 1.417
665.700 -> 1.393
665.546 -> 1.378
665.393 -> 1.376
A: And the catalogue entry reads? -48.6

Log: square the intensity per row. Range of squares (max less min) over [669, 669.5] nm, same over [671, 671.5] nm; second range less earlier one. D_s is -0.070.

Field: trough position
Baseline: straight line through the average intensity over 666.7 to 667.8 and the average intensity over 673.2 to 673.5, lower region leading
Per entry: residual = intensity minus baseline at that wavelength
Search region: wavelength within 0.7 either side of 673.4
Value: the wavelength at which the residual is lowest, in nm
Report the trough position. 674.029 nm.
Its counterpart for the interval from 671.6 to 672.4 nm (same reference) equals 671.705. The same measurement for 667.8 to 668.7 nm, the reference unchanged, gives 668.157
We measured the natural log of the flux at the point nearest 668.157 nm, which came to 0.278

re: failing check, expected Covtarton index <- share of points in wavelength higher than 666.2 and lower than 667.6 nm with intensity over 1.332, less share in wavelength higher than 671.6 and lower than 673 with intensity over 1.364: 1.0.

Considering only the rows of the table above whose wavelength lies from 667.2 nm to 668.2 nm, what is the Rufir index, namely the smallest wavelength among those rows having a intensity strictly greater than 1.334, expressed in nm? 667.234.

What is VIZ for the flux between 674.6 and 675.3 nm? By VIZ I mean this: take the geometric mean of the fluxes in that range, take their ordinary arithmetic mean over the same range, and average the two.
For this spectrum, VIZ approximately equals 1.29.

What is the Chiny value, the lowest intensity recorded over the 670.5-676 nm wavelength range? 1.244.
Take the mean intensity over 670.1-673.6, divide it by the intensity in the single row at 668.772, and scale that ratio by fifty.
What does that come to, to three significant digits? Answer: 48.6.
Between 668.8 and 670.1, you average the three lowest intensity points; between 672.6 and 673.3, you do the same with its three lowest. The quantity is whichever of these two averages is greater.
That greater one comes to 1.33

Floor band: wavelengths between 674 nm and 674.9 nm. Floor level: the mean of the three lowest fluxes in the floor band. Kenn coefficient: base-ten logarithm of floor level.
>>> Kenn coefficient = 0.112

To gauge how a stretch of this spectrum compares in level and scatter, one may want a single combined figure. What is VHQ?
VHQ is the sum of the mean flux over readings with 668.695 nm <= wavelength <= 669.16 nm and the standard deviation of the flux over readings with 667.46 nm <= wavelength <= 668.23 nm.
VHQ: 1.39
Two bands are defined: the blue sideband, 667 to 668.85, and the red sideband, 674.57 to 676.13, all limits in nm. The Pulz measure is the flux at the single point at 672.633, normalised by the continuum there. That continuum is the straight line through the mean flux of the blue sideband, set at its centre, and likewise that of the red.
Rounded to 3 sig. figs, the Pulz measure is 1.02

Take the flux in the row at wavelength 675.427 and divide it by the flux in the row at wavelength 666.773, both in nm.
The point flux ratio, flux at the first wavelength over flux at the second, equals 0.81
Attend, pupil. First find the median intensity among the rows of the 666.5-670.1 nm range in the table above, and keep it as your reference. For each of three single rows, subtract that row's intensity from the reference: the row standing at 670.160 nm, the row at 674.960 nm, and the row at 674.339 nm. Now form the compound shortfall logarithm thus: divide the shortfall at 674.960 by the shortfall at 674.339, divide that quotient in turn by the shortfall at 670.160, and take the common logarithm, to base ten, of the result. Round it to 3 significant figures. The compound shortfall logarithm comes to 1.28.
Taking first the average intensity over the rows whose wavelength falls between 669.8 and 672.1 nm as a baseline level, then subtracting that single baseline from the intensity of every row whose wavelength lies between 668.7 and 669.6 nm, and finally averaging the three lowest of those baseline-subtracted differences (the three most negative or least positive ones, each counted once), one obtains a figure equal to -0.04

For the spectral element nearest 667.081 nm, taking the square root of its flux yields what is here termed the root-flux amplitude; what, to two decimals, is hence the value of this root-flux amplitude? 1.22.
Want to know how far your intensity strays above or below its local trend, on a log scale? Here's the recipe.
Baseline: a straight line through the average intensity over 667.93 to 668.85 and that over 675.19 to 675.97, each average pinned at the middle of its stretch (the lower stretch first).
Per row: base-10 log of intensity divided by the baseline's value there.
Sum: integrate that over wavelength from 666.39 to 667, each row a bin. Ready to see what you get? 0.031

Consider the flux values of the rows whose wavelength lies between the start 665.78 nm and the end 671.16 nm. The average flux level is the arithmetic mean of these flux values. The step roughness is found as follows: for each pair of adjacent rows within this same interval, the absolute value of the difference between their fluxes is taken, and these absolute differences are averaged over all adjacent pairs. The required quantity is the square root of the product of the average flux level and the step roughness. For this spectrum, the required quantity 0.171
